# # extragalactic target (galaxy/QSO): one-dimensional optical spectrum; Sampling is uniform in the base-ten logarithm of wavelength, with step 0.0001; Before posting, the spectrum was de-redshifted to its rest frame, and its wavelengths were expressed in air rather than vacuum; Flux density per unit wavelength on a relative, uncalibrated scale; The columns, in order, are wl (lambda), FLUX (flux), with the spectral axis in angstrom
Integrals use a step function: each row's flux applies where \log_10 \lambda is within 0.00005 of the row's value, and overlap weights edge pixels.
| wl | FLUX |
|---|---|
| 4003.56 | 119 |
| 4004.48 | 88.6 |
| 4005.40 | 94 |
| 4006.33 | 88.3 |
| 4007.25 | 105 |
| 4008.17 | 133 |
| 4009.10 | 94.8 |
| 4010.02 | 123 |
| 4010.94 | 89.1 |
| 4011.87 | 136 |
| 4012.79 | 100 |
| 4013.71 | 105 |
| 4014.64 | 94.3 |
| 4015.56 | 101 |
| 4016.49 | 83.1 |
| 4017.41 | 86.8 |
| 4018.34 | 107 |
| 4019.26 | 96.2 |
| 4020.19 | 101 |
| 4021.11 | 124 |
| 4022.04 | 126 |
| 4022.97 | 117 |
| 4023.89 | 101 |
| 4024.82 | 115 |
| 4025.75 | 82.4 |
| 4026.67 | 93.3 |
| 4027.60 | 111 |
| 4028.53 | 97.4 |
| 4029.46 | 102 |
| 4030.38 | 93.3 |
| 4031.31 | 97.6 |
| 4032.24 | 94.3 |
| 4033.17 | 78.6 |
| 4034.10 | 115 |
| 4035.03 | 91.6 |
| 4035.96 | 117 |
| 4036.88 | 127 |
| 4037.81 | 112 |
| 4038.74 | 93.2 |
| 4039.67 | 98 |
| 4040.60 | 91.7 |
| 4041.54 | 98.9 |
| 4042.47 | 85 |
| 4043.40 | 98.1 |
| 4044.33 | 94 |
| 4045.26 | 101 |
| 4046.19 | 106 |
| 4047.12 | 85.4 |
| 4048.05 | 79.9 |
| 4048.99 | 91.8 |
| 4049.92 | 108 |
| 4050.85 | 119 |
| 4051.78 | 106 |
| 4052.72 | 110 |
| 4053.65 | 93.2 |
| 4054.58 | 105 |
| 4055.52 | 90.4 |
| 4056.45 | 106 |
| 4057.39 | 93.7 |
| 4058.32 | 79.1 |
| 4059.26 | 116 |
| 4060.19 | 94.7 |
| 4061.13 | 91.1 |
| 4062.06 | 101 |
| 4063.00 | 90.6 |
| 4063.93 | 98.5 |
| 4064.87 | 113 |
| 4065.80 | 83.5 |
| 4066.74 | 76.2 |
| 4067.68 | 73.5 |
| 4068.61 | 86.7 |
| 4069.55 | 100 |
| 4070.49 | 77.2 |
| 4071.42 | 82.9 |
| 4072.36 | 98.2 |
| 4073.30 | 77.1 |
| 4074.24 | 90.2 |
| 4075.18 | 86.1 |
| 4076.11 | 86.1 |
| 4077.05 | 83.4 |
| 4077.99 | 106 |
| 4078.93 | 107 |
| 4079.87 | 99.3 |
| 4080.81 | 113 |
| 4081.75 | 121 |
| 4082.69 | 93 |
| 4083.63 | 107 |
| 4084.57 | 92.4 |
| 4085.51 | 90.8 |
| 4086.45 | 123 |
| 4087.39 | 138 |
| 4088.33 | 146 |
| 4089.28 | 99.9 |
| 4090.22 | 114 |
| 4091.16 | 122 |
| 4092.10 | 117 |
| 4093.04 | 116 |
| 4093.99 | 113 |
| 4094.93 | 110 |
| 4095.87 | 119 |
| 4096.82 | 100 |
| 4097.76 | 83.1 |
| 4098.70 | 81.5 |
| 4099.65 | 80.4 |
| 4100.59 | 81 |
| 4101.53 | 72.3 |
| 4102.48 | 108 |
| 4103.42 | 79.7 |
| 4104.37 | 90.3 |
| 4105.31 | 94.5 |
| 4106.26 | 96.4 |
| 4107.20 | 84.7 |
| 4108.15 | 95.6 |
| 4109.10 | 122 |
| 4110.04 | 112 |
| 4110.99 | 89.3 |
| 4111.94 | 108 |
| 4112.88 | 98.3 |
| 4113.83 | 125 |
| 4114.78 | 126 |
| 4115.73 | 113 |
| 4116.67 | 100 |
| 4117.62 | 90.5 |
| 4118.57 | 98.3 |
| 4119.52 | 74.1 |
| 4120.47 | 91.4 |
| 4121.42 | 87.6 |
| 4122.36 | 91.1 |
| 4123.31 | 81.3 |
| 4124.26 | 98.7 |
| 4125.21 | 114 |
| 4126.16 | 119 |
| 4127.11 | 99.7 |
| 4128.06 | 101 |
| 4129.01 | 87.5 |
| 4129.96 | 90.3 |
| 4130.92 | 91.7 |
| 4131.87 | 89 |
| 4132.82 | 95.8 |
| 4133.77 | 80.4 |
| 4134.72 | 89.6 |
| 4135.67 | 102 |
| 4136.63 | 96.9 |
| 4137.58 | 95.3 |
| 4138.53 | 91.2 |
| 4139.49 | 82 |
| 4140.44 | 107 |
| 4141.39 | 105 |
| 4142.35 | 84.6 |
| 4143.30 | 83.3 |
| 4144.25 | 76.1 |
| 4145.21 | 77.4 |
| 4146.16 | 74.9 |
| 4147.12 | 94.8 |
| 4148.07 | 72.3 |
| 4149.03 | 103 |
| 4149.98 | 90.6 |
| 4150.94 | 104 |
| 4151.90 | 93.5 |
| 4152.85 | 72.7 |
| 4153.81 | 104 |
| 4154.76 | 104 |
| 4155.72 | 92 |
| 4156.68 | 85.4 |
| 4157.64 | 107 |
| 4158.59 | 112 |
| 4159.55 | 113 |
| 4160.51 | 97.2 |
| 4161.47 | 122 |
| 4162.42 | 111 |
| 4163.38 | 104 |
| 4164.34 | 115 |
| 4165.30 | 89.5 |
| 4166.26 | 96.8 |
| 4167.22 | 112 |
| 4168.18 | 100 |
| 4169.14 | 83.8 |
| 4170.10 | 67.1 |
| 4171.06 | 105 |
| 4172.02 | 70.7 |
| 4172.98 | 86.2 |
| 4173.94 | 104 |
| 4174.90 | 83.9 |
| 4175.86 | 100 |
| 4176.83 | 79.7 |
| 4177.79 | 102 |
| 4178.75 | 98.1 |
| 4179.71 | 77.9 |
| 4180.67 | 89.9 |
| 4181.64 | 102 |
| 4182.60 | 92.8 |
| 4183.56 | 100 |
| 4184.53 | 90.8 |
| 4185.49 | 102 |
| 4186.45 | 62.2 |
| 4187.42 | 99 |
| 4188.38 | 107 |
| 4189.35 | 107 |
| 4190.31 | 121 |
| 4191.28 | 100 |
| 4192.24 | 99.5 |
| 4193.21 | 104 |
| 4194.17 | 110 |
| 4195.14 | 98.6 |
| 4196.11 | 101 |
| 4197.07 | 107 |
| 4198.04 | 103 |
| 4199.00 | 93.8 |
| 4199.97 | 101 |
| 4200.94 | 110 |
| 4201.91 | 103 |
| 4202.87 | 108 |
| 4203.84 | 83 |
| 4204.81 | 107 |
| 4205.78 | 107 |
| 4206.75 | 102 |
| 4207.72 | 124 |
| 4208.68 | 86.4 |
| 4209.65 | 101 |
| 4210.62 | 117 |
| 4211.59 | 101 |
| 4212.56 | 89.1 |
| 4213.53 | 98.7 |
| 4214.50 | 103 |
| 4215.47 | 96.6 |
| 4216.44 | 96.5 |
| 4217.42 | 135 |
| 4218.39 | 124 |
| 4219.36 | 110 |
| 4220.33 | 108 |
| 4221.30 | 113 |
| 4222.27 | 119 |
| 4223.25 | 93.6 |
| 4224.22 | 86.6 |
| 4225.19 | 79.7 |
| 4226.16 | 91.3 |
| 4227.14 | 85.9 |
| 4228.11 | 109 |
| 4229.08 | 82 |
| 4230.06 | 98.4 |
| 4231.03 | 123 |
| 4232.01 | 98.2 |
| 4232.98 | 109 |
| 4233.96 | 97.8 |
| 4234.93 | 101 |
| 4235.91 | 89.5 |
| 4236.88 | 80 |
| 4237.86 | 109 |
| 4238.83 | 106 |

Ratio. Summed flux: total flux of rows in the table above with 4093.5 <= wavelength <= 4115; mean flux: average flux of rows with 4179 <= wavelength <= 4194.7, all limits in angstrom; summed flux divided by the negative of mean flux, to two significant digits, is -23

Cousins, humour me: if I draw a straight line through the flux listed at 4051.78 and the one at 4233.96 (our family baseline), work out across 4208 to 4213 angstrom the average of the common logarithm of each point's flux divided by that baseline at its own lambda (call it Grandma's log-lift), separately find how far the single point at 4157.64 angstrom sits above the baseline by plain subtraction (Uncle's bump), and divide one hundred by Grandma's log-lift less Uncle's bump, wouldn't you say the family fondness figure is -17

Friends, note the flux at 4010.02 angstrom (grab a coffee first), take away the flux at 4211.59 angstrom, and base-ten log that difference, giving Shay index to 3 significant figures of 1.34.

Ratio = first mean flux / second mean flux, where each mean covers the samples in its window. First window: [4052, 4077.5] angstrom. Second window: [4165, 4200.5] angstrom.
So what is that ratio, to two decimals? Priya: 0.96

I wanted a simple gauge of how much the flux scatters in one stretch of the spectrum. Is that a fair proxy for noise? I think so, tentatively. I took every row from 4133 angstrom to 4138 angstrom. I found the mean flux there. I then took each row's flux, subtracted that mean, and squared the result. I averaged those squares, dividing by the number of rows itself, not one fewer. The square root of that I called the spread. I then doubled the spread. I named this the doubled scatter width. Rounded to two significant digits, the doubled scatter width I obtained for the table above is 15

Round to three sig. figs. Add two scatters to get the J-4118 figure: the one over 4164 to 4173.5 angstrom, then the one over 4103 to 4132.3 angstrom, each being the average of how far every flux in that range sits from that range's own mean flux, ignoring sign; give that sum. 23.6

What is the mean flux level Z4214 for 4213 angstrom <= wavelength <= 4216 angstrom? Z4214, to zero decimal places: 99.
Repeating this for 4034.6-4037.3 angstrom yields 112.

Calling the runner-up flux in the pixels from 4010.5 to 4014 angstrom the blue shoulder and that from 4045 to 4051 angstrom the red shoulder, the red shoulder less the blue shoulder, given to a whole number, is 3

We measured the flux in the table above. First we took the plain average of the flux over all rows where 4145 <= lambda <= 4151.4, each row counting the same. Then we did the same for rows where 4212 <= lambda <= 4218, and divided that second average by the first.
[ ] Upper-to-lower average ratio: 1.17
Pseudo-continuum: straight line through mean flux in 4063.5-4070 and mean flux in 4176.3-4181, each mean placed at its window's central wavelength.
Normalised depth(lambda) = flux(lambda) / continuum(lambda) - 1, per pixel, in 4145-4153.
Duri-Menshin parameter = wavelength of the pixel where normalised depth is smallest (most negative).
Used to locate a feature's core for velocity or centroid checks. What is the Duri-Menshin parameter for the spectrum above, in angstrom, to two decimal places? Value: 4148.07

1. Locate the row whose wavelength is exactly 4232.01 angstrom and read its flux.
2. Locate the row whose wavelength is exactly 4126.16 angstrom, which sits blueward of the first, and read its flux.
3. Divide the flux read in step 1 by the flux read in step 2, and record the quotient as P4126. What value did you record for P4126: 0.83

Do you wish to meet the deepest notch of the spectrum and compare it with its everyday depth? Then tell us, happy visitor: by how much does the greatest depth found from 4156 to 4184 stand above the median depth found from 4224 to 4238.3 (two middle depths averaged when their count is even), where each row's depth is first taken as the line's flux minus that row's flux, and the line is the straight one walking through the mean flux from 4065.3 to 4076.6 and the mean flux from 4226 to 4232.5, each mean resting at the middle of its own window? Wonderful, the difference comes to 25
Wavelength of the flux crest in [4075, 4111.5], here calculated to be 4088.33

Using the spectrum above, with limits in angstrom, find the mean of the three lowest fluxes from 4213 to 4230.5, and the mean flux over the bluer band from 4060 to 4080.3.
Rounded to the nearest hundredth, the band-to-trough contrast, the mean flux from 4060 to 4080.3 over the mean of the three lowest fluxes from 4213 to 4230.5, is 1.10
